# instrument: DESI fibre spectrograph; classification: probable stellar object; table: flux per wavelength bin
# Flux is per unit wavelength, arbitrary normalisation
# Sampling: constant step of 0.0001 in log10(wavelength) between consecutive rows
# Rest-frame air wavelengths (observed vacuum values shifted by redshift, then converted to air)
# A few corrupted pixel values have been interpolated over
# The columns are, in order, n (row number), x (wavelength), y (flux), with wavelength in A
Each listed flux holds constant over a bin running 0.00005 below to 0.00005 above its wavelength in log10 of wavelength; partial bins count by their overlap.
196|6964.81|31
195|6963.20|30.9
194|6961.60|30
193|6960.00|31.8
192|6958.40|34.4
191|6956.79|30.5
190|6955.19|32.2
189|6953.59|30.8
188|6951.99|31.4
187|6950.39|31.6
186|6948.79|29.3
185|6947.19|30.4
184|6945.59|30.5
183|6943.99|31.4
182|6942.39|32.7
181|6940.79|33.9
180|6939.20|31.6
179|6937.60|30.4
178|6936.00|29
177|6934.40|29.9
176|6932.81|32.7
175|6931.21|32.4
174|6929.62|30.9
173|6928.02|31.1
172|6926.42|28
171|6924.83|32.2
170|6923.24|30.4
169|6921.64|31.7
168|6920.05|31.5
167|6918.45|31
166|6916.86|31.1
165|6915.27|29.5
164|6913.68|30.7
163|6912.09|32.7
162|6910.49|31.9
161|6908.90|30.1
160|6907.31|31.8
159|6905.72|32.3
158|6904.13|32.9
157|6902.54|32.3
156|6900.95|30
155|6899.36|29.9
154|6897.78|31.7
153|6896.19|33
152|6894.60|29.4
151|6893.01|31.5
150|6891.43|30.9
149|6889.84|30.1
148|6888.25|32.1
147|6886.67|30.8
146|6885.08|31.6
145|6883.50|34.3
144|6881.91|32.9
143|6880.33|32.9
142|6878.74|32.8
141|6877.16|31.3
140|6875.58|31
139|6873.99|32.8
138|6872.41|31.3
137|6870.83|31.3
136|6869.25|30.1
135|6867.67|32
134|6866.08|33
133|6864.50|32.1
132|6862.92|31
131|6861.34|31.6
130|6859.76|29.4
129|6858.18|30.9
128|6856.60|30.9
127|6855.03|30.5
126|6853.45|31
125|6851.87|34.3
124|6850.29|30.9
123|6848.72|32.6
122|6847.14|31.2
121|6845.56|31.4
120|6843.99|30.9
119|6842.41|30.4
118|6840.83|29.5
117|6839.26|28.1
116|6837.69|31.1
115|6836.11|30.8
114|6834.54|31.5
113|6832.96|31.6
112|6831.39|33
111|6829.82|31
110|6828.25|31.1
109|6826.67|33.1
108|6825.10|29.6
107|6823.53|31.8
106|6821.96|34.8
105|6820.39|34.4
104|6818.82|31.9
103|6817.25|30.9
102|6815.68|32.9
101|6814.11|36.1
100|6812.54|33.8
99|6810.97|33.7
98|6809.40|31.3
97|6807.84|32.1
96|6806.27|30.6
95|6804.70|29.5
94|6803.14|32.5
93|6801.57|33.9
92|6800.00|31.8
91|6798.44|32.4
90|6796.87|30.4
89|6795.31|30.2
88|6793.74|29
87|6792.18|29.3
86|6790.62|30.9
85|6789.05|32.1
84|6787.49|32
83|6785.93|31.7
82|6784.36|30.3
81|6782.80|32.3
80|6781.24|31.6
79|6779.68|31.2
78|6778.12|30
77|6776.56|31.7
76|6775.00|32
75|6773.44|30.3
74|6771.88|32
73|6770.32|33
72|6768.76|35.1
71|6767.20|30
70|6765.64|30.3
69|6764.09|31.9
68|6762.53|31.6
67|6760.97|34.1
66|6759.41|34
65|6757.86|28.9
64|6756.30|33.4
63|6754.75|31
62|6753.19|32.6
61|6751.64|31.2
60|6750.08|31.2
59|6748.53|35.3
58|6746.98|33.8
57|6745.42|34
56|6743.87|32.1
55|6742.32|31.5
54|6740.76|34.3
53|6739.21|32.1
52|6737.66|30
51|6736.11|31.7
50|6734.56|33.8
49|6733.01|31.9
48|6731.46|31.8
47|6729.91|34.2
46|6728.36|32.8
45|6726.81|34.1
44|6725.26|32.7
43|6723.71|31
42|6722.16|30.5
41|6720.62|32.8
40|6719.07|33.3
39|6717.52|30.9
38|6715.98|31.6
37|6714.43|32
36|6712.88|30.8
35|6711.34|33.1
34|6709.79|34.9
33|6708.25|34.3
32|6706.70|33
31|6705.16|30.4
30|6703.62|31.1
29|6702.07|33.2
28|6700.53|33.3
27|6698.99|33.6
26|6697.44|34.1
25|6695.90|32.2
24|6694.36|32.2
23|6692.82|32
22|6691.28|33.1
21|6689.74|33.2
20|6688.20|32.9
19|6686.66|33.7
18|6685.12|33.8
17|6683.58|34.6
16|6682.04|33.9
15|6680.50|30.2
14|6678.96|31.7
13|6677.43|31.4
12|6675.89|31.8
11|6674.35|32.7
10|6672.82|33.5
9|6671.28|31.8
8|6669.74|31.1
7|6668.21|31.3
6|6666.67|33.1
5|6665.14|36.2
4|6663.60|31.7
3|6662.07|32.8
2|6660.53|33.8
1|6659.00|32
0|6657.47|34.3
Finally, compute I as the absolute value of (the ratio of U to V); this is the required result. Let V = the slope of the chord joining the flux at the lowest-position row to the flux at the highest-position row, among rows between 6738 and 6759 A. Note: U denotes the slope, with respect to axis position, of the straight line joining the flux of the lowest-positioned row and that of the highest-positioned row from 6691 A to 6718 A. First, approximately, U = -0.08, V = -0.17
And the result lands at 0.5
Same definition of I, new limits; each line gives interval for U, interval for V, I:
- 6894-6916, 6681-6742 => 0.7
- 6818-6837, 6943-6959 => 0.3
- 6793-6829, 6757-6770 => 0.1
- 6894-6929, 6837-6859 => 5.2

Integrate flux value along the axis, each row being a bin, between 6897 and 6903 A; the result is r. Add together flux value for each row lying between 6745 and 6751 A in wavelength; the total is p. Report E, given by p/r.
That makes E 0.724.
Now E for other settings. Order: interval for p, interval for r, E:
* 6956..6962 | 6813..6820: 0.547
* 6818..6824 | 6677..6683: 0.694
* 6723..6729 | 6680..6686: 0.655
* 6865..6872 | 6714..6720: 0.659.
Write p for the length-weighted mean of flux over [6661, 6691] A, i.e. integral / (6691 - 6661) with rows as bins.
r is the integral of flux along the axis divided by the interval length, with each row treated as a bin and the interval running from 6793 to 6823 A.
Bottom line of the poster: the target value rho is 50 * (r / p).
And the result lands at 49.2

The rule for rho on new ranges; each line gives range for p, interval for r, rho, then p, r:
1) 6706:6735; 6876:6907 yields 48.7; 32.6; 31.7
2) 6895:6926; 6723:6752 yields 52.0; 31.3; 32.6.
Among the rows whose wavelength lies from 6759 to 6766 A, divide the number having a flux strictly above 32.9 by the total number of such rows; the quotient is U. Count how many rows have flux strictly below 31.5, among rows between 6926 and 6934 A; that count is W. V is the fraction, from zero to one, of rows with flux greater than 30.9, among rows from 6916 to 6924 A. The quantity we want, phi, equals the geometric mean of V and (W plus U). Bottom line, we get 1.6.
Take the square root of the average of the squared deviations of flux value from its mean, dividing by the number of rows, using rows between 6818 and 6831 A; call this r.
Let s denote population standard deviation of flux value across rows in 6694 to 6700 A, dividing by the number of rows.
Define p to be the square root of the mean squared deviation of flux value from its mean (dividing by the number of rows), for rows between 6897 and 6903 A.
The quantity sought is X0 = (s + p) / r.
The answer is 1.1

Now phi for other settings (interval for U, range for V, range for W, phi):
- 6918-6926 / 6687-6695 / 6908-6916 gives 1.7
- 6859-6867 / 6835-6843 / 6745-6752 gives 0.7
